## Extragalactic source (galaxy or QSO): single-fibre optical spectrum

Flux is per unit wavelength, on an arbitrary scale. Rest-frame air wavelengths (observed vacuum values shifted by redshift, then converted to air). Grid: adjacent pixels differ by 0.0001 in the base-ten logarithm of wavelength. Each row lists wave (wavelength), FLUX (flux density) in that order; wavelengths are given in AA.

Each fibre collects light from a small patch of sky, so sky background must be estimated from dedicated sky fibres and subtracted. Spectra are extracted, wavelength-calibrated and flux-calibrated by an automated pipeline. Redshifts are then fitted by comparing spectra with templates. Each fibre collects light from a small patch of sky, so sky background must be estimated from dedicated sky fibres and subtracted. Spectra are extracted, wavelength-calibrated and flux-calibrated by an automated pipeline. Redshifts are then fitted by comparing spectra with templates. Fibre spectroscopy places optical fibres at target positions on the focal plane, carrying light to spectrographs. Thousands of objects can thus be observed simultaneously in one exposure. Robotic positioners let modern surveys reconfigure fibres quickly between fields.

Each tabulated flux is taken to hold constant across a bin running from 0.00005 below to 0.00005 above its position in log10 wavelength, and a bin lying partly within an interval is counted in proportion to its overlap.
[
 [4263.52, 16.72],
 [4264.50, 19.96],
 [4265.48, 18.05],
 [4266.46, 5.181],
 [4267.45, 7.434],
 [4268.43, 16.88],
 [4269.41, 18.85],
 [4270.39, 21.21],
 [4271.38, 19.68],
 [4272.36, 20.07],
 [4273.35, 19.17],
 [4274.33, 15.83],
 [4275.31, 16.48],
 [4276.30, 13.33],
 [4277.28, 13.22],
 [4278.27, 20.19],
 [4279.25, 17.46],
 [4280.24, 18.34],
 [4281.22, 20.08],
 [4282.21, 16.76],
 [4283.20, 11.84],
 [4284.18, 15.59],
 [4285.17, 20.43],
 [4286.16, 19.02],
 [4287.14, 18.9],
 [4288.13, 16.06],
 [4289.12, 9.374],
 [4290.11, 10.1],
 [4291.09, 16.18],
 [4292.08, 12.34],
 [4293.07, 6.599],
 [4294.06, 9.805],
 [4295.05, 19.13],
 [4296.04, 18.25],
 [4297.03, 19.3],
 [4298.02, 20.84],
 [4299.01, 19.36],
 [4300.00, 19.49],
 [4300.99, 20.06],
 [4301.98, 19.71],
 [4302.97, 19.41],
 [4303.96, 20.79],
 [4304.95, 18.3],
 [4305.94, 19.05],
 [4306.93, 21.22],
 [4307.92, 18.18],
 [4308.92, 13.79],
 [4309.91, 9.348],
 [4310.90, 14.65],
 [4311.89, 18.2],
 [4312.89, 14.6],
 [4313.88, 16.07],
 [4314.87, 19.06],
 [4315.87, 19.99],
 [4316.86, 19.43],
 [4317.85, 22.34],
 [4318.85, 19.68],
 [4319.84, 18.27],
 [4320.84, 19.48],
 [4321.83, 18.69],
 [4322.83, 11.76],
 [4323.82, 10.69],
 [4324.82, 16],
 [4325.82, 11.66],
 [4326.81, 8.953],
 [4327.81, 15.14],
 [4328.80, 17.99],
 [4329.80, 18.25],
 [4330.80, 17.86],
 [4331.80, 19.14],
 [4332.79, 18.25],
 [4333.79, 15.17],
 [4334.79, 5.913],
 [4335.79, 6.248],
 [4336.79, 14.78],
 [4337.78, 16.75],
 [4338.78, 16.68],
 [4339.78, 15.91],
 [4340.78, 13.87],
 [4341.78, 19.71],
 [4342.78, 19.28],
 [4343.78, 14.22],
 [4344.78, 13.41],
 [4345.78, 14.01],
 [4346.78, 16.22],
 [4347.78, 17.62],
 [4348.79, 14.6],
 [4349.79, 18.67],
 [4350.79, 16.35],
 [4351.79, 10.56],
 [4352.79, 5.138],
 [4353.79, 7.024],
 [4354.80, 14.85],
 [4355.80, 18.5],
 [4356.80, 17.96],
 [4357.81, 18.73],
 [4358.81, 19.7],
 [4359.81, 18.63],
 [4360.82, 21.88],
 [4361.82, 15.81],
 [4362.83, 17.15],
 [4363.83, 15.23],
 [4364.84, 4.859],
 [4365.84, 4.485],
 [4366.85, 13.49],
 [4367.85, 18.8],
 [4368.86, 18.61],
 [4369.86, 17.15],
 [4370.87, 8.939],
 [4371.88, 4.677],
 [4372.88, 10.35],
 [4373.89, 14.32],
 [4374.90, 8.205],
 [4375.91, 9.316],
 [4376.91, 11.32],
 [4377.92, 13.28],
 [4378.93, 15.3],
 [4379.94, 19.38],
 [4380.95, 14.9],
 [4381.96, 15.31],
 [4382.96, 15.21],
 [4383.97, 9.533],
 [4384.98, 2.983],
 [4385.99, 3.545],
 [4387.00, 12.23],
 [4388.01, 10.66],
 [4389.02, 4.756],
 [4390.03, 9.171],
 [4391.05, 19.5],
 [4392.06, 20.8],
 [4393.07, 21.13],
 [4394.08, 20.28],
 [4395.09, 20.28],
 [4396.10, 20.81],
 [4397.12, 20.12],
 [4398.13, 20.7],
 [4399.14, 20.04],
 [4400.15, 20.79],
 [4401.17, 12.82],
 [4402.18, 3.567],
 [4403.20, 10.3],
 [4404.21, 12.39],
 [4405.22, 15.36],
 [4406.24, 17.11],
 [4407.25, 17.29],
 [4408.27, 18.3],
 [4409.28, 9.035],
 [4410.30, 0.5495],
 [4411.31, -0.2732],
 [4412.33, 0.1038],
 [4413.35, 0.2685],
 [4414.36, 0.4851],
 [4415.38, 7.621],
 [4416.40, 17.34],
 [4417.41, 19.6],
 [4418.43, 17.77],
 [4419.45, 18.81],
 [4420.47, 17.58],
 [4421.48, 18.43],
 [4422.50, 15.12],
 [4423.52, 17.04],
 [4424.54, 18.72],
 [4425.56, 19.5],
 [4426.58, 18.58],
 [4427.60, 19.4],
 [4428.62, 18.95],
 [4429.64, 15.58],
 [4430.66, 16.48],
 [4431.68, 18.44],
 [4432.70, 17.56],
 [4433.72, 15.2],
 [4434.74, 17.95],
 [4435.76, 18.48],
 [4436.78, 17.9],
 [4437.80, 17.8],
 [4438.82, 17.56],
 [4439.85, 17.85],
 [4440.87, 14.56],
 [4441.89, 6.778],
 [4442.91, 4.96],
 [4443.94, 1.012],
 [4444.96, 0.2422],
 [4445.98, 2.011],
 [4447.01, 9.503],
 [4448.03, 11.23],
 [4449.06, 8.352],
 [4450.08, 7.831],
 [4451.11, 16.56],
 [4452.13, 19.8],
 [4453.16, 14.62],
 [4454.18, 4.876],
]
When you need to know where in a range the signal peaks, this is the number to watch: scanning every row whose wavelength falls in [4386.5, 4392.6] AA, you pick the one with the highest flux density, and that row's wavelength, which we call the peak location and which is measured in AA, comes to 4392.06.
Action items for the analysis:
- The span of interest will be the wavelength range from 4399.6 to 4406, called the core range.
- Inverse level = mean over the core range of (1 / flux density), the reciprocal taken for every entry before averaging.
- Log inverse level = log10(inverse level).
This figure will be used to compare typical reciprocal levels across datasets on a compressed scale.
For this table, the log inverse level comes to -1.0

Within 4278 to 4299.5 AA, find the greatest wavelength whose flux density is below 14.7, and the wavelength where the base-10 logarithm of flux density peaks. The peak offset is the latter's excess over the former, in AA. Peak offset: 4.0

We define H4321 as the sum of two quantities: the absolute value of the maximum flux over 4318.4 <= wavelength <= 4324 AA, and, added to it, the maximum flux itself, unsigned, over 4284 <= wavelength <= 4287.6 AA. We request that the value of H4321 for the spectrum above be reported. 40.1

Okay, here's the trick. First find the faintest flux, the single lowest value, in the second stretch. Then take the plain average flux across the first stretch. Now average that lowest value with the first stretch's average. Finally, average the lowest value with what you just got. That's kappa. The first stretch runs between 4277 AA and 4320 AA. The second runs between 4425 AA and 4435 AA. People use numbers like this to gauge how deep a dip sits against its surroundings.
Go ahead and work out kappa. 16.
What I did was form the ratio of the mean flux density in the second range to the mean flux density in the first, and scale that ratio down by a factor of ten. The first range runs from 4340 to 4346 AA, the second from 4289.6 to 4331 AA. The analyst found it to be 0.11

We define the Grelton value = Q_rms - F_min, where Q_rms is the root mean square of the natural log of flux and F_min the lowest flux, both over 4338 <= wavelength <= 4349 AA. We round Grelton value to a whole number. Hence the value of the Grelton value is -11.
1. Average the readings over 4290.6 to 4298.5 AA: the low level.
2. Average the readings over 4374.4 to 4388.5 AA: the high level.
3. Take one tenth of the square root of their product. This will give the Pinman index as 1.33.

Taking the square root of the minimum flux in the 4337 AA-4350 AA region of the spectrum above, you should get 3.7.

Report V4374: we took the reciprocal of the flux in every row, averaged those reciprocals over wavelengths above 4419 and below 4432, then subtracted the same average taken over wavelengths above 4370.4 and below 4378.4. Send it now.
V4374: -0.054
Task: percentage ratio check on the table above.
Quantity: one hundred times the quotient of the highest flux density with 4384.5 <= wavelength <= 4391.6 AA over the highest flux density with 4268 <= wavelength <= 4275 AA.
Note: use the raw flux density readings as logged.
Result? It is 92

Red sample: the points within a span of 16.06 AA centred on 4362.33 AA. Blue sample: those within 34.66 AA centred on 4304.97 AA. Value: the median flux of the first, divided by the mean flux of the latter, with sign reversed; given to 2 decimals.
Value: -1.03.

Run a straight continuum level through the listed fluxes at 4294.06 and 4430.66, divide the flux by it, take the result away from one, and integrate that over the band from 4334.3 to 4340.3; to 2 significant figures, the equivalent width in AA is -0.39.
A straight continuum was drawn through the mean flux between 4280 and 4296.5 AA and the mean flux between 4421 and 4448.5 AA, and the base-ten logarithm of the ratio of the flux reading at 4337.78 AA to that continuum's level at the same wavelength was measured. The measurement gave 0.05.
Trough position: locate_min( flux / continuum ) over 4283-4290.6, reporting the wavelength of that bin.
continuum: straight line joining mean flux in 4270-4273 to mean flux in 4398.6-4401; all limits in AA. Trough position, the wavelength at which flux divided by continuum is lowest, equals 4289.12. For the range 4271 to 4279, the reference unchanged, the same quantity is 4277.28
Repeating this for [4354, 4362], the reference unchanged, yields 4354.80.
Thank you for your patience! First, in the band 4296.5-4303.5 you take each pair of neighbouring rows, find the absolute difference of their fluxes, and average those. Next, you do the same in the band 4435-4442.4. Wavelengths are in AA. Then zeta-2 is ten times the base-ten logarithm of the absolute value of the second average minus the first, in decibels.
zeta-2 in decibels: 1.2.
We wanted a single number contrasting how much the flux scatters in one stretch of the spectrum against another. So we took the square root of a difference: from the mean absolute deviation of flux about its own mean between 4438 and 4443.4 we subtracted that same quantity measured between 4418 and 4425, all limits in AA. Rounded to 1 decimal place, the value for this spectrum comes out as 2.1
